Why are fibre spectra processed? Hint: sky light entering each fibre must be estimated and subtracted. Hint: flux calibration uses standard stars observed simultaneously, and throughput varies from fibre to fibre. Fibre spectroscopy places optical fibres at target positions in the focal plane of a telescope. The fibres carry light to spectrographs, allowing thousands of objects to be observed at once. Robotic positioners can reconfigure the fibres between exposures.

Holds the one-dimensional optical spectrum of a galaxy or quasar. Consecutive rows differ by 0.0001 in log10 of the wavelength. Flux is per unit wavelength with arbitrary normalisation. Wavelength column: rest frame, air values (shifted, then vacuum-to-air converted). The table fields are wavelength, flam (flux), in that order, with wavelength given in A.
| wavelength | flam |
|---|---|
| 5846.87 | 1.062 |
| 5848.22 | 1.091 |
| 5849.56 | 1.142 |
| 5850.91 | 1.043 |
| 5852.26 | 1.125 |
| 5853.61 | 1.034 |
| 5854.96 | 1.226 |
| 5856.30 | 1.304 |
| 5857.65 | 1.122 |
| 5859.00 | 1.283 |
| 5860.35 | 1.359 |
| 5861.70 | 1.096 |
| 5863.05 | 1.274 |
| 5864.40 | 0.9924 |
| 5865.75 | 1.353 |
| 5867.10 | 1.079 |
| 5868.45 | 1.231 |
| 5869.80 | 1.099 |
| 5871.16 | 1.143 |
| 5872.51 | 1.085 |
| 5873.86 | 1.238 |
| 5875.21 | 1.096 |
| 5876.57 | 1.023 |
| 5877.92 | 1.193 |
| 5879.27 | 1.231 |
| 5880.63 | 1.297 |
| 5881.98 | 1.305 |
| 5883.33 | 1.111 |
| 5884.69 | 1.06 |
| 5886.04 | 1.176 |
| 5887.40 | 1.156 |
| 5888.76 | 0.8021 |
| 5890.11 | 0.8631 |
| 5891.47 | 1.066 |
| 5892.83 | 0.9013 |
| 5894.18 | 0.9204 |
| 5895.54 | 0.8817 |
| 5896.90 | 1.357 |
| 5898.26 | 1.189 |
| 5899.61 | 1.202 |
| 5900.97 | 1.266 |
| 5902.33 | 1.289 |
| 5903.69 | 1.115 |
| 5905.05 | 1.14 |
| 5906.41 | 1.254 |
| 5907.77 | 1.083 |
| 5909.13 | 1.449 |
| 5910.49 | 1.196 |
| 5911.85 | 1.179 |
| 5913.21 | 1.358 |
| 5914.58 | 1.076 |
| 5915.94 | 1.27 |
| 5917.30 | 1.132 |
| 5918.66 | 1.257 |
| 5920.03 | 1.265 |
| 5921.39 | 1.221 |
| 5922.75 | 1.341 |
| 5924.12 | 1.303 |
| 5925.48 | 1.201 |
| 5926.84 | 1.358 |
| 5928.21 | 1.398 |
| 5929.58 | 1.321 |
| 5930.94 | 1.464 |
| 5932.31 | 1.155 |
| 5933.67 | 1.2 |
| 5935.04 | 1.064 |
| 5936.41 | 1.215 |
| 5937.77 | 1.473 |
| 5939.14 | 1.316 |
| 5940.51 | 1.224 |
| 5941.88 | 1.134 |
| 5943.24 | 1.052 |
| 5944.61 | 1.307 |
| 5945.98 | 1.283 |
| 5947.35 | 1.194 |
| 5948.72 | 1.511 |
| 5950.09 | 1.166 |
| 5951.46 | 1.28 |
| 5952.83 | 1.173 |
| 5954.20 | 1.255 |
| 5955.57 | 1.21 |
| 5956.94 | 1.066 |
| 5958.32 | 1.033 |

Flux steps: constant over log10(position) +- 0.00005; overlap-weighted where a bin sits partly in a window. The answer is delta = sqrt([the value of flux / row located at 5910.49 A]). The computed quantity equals 1.09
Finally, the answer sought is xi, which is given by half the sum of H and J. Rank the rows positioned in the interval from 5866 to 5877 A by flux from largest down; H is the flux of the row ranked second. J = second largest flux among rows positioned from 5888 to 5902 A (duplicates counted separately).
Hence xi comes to 1.25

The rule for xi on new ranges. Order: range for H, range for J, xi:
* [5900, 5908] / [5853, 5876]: 1.31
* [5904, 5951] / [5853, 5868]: 1.41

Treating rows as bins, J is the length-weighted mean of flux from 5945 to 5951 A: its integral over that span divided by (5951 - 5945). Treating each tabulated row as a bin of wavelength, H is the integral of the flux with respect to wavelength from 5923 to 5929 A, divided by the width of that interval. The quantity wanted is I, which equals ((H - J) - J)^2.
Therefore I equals 1.6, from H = 1.32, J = 1.289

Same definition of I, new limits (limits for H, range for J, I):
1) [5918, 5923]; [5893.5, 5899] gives 0.8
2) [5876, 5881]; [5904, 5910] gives 1.6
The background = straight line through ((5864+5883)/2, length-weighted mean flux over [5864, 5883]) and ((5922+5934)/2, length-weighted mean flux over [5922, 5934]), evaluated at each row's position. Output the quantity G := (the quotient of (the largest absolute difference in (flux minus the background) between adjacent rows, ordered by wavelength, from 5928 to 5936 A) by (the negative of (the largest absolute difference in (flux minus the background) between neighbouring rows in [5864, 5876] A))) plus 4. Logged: 3.1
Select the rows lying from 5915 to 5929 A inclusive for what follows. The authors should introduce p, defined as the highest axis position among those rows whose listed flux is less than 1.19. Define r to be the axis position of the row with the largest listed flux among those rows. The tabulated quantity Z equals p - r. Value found -10.9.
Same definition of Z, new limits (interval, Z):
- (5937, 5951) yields 1.4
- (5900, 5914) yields 2.7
